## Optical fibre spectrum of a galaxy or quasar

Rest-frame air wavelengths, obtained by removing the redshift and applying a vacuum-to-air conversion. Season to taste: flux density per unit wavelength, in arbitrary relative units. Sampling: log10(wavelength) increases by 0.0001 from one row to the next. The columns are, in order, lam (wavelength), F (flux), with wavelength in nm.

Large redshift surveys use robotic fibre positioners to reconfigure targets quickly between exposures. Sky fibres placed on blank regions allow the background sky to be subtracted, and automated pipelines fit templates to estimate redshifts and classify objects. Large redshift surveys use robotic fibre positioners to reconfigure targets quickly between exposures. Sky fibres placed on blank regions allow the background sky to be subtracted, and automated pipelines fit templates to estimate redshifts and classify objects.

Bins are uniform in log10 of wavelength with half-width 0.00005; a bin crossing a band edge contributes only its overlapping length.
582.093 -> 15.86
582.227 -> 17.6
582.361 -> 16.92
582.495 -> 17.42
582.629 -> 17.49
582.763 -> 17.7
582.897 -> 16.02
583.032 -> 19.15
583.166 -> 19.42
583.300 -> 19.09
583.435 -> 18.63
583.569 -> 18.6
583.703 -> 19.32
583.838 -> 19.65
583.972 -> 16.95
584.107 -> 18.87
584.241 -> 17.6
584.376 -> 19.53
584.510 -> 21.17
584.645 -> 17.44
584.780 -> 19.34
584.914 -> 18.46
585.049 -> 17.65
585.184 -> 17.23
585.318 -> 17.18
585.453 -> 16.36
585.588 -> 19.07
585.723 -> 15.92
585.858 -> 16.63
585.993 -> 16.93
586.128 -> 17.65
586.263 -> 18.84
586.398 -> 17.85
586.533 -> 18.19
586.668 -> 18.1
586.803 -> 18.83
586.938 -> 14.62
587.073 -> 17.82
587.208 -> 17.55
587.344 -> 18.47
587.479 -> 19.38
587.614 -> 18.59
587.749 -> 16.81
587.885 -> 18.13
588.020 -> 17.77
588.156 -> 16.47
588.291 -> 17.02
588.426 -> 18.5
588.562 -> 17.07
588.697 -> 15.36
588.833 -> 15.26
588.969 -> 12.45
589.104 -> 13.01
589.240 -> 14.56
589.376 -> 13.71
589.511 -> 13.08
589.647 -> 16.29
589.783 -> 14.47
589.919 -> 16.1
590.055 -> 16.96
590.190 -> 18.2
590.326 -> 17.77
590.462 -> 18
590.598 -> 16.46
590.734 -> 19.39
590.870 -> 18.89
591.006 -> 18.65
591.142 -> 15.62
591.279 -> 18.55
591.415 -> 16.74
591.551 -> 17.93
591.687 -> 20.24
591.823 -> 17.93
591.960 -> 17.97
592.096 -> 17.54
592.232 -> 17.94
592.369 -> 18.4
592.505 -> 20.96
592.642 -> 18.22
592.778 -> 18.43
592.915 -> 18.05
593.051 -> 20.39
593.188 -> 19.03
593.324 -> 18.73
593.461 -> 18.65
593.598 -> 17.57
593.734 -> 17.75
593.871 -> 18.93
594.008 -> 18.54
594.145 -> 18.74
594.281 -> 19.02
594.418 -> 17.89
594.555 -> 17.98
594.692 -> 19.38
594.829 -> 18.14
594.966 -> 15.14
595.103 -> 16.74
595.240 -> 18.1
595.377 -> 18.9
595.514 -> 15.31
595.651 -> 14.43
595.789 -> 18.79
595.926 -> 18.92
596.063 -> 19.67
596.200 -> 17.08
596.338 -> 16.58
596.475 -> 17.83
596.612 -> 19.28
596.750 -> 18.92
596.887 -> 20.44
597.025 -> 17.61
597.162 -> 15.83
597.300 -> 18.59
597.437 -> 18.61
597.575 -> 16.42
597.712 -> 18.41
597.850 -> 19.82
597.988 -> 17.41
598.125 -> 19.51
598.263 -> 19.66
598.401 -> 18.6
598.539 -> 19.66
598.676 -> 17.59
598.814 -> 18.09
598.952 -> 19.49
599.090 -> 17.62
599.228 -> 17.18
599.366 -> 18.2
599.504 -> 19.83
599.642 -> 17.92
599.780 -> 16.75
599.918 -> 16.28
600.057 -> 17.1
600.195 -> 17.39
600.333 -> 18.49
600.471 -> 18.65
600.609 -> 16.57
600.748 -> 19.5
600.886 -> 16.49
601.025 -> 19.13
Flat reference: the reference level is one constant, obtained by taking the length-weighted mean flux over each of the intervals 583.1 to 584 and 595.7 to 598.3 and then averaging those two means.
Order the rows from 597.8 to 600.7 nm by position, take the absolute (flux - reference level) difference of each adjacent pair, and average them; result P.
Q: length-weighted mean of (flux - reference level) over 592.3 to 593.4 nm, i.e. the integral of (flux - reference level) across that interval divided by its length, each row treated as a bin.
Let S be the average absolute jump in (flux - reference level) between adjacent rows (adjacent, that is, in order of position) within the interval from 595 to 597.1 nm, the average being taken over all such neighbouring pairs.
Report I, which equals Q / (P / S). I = 0.5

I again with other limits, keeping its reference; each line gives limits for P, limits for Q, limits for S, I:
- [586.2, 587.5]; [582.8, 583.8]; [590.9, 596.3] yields 0.0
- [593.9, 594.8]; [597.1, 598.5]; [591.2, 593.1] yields -0.6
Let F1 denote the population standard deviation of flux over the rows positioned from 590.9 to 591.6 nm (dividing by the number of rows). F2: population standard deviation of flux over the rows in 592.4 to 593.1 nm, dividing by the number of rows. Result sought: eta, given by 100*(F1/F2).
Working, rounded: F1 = 1.16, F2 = 1.22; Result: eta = 95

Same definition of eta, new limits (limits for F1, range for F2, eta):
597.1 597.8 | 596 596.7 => 99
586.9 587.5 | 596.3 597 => 122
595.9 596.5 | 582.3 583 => 190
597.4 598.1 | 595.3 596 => 58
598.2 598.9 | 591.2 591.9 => 73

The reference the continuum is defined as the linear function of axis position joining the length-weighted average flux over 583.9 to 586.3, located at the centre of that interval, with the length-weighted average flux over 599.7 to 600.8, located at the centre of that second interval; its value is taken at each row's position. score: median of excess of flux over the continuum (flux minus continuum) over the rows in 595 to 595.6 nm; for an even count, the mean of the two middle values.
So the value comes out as -0.3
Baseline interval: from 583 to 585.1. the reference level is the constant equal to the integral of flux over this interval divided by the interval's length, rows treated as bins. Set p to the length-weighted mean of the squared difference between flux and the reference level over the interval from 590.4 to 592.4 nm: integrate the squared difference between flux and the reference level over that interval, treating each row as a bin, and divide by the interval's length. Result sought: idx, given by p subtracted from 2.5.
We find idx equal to 0.6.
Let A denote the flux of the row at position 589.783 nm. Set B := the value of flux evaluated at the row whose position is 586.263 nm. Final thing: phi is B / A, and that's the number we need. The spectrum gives 1.30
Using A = 14.47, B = 18.84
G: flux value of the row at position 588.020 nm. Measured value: 17.77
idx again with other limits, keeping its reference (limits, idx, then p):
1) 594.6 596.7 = -1.4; 3.9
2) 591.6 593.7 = 1.4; 1.1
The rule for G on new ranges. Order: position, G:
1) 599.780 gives 16.75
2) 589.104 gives 13.01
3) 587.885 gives 18.13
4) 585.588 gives 19.07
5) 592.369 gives 18.4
